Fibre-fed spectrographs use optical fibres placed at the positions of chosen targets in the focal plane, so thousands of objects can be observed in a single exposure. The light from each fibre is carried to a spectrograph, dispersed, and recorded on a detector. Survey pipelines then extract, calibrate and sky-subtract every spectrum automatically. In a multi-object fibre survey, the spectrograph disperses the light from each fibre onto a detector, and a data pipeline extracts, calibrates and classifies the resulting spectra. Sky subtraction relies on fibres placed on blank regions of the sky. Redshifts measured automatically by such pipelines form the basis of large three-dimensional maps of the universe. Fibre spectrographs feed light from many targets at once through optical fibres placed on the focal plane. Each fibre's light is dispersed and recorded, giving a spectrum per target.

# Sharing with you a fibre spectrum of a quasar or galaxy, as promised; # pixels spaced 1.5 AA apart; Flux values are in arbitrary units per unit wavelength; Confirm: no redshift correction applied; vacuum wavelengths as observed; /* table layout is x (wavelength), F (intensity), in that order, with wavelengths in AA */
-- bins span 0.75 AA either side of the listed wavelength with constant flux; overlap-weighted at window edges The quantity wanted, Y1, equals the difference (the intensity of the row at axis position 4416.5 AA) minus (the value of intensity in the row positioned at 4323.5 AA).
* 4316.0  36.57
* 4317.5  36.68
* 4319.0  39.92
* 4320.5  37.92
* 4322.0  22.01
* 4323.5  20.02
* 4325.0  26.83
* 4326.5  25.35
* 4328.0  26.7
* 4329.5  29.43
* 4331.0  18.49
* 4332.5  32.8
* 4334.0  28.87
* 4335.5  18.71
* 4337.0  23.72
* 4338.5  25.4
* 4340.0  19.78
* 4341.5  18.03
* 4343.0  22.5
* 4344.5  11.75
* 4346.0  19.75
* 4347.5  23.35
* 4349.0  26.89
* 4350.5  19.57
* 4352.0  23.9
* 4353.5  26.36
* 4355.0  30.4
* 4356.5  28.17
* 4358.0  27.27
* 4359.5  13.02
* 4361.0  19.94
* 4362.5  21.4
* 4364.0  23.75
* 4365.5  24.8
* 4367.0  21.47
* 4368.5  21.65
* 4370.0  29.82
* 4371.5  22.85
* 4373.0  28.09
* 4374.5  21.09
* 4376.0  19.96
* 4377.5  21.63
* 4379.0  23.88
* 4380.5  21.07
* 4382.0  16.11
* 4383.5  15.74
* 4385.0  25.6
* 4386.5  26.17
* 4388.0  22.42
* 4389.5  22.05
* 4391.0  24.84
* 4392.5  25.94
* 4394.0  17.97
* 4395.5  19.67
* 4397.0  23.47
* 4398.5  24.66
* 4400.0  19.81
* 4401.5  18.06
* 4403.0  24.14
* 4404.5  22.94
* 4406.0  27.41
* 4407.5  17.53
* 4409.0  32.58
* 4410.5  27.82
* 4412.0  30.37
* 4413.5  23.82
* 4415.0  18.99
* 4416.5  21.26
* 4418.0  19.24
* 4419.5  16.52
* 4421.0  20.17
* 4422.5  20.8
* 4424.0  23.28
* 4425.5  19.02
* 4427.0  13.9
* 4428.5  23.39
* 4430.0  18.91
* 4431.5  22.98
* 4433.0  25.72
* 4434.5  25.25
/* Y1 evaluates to 1.2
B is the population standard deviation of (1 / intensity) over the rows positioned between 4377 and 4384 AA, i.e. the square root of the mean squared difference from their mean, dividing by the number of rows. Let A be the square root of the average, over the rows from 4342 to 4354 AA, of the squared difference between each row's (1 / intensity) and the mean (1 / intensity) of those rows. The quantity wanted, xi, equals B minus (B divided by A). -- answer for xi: -0.60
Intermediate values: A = 0.015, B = 0.009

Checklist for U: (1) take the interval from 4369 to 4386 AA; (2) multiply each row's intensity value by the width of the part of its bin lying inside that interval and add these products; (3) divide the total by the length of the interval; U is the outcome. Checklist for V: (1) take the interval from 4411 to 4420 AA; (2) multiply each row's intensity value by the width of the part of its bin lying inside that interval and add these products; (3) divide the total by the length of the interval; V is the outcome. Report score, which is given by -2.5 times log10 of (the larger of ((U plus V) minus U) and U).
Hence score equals -3.375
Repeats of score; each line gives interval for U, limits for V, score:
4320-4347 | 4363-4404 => -3.434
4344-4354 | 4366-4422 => -3.386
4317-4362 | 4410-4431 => -3.482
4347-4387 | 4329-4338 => -3.505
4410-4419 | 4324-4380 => -3.424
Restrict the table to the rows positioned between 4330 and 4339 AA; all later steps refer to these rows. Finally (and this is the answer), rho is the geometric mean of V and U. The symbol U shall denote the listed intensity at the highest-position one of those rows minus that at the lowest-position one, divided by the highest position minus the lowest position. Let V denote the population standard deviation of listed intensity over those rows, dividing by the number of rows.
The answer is 2.18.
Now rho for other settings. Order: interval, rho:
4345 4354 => 1.59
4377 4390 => 0.35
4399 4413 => 2.12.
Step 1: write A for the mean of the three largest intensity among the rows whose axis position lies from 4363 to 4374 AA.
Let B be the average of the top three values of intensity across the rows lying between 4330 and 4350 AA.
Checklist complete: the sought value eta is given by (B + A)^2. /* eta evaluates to 3259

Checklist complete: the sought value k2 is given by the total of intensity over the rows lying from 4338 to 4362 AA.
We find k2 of 356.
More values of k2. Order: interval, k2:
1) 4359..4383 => 351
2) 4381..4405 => 350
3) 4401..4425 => 365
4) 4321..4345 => 370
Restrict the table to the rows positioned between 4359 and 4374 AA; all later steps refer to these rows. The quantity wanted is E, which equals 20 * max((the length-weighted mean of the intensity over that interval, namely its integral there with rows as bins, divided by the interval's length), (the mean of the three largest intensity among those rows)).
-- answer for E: 551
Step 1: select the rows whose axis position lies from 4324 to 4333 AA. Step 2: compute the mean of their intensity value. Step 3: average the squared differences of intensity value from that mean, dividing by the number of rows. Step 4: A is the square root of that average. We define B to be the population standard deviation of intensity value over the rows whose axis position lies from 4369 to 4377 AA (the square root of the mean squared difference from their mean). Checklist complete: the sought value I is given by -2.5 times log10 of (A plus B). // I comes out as -2.29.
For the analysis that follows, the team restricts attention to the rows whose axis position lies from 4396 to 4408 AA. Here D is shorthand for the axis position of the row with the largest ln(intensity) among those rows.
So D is 4406.0 AA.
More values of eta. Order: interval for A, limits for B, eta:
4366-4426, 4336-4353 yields 3172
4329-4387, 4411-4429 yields 3234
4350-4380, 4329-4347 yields 3580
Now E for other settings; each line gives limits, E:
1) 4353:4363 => 572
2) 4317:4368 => 763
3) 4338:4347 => 451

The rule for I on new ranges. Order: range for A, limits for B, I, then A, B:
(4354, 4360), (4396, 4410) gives -2.63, 6.85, 4.5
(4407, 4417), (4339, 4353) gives -2.44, 5.35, 4.1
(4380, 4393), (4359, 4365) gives -2.23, 3.78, 4.0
